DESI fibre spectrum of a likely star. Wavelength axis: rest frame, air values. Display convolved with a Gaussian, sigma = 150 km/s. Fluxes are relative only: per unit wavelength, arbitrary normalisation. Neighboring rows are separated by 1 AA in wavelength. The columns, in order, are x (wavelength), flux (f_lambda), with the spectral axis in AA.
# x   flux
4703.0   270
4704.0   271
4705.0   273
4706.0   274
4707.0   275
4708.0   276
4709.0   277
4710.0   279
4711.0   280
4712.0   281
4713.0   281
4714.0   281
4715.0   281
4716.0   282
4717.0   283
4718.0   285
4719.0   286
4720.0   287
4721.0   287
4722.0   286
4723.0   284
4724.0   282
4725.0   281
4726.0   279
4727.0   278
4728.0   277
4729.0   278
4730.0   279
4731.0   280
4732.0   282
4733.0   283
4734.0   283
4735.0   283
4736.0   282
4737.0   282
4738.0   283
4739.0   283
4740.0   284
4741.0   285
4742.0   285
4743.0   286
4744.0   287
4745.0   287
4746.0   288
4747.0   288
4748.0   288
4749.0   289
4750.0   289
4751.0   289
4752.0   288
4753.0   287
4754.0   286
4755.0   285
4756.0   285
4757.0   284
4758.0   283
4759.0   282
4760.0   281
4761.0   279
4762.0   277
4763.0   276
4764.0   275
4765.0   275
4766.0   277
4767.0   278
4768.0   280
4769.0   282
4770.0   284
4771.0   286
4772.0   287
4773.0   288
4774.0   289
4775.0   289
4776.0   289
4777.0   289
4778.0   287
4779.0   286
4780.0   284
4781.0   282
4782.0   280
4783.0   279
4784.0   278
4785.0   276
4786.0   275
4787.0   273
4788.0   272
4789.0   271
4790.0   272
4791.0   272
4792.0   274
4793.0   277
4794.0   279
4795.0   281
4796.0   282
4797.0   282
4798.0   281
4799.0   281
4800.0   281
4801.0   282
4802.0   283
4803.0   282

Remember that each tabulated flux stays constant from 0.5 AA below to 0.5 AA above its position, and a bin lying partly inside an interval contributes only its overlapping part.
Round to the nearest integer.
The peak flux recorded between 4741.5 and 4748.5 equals 288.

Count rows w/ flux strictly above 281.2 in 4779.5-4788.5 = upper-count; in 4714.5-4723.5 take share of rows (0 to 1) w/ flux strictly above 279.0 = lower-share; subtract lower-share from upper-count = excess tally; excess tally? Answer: 1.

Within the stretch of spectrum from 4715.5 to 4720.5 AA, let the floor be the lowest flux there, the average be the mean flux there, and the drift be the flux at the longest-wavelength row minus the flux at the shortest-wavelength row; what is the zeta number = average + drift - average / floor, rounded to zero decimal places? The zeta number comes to 289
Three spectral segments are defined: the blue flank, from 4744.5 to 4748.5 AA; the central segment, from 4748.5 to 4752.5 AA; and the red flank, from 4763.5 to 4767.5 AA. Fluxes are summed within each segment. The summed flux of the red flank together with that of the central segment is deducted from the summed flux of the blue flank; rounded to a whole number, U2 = -1109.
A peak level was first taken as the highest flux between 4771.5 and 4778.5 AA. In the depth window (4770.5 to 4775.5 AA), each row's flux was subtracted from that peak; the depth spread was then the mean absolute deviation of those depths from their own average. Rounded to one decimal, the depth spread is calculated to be 1.0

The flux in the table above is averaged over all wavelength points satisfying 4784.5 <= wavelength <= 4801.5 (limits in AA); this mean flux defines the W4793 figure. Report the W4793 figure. 277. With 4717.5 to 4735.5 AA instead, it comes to 282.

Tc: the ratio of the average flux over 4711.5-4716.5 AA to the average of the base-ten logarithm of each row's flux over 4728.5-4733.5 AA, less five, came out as 110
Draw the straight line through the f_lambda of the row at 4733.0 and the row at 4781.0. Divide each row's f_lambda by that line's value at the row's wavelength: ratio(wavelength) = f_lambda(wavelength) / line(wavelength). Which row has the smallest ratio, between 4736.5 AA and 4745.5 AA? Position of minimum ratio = 4737.0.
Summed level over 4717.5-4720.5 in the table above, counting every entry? 858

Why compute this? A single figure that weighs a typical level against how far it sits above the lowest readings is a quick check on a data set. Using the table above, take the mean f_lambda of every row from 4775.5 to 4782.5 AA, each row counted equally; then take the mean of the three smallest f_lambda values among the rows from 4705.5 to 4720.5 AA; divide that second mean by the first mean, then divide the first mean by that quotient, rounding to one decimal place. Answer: 296.0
